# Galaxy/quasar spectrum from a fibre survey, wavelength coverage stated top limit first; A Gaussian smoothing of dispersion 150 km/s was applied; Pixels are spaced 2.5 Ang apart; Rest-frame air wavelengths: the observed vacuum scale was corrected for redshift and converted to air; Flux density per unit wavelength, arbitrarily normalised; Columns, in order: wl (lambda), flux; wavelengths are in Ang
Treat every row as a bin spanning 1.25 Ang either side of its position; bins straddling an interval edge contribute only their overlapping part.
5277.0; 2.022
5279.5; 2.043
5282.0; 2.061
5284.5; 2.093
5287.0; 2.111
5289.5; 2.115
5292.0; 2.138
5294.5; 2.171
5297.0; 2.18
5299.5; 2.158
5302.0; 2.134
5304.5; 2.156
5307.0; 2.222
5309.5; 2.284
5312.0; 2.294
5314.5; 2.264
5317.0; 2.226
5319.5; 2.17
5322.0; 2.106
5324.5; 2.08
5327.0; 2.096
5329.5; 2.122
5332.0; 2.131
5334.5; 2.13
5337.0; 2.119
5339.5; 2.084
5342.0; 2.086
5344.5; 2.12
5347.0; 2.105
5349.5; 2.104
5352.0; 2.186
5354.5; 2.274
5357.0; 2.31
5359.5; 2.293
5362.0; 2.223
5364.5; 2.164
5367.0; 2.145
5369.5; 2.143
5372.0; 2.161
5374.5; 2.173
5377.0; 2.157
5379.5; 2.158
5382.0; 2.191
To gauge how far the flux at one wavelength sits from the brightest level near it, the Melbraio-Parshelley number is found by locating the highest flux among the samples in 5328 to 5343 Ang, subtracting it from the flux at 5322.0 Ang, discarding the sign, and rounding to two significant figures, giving 0.025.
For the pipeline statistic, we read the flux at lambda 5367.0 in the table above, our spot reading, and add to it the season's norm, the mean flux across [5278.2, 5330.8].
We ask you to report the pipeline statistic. 4.30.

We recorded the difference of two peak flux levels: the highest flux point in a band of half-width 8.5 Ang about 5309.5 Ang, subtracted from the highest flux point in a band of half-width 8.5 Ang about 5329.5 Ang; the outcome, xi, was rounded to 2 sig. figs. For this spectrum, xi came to -0.16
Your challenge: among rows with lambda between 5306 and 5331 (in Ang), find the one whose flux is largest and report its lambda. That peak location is 5312.0 Ang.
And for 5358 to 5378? 5359.5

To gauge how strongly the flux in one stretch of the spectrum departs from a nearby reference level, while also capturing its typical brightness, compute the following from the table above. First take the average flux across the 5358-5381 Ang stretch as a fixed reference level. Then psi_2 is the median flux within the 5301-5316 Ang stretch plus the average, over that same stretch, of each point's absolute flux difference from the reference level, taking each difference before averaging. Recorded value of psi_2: 2.31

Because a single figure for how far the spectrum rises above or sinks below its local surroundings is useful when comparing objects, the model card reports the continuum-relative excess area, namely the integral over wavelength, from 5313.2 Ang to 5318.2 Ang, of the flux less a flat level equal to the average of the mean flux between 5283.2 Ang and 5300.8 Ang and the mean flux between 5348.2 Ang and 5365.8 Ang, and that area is 0.3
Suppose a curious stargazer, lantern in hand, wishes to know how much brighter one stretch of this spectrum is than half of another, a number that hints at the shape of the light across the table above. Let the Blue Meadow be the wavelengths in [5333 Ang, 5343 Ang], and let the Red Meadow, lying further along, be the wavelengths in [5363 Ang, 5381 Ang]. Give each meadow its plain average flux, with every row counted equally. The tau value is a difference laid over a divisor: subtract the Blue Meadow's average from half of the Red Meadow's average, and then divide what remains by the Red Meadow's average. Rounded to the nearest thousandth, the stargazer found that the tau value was -0.476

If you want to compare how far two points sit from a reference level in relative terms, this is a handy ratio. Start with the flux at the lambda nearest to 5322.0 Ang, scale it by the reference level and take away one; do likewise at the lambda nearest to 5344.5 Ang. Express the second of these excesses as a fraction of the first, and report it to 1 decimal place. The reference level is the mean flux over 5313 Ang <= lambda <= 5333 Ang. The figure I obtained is 0.7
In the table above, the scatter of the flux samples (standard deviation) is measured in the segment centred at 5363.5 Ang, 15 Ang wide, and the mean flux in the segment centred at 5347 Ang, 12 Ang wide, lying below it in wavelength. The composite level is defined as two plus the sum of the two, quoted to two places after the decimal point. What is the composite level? 4.19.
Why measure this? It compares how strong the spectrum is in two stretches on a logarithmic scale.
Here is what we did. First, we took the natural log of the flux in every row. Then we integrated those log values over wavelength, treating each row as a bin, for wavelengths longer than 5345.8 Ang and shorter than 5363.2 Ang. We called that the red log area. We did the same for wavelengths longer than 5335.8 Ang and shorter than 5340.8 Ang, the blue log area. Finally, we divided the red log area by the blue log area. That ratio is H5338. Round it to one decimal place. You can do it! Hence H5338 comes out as 3.7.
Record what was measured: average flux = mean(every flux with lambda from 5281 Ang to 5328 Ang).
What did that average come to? 2.16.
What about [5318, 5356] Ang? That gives 2.13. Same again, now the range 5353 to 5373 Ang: 2.21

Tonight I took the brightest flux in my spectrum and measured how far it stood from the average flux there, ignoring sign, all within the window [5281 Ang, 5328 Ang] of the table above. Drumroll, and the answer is 0.13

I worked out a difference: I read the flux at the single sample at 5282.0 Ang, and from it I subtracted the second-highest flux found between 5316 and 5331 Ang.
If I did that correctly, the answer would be -0.11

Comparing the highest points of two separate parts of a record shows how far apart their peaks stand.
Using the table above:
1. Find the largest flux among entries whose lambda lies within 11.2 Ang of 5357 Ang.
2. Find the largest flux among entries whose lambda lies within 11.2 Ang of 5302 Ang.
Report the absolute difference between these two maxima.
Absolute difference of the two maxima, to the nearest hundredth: 0.02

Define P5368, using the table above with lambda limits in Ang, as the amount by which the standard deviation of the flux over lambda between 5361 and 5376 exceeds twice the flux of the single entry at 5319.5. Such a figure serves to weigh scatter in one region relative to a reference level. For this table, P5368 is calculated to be -4.31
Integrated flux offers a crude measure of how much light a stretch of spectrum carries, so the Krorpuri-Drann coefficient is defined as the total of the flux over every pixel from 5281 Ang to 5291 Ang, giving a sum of 8.4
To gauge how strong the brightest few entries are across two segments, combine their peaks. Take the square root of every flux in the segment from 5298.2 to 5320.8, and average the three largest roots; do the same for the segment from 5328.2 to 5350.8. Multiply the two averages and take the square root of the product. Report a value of 1.48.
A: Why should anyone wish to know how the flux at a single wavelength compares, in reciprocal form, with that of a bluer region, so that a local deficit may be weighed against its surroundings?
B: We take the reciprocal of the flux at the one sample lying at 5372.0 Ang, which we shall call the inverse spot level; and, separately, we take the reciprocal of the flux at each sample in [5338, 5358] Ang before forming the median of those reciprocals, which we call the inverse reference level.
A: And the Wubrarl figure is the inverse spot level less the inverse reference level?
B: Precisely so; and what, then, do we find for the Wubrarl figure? -0.011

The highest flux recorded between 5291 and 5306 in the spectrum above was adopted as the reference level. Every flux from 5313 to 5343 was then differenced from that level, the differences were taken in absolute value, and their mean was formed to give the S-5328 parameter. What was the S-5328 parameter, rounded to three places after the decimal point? 0.067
